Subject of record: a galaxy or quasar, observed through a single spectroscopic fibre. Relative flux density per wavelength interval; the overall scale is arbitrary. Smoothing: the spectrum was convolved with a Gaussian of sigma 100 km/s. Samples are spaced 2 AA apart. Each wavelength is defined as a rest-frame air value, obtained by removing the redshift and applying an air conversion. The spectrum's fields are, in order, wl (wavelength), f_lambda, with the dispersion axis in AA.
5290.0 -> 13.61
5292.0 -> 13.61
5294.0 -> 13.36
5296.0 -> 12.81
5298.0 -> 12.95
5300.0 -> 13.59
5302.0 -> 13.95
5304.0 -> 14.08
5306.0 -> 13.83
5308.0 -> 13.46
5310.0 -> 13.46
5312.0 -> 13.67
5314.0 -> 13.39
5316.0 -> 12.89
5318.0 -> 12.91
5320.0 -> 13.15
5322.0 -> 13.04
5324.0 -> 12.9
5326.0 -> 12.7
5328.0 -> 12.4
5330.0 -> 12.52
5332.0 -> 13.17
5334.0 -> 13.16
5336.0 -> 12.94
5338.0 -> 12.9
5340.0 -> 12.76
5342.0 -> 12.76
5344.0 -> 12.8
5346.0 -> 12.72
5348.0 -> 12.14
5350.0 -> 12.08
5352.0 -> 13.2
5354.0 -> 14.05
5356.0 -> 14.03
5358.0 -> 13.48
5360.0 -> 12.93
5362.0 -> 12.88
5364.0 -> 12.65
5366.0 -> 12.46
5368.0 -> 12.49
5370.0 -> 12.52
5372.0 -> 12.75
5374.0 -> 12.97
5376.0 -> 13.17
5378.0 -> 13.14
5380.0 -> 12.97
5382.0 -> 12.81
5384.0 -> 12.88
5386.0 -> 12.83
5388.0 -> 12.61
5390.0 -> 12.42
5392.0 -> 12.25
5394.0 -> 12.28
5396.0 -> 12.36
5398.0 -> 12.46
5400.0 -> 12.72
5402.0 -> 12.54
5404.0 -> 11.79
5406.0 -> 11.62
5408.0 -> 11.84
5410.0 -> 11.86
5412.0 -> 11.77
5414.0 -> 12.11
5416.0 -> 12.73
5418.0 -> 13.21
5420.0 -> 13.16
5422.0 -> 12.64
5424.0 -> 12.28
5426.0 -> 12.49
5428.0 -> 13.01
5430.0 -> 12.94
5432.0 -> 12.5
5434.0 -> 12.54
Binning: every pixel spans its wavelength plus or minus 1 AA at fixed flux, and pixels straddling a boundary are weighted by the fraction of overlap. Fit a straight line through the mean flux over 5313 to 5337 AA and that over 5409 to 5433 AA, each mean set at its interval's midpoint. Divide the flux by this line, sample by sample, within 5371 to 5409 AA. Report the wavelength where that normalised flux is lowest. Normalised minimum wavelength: 5406.0 AA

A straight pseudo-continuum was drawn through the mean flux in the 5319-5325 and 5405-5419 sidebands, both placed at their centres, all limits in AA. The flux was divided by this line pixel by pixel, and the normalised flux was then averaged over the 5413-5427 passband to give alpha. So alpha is 1.05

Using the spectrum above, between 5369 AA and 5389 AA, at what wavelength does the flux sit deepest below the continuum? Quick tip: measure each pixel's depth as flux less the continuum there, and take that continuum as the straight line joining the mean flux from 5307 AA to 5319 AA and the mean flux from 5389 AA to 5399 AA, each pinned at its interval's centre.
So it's 5370.0 AA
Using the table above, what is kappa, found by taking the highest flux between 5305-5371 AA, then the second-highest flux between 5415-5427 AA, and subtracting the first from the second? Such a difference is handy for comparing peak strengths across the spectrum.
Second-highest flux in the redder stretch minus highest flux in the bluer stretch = -0.89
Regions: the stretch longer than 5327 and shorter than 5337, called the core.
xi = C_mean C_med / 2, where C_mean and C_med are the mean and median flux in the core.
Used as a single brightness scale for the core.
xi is 83.1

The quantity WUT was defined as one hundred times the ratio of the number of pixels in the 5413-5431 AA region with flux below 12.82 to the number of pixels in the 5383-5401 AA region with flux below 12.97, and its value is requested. 56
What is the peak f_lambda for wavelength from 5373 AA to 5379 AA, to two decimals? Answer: 13.17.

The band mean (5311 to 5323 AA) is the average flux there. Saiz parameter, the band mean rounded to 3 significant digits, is 13.2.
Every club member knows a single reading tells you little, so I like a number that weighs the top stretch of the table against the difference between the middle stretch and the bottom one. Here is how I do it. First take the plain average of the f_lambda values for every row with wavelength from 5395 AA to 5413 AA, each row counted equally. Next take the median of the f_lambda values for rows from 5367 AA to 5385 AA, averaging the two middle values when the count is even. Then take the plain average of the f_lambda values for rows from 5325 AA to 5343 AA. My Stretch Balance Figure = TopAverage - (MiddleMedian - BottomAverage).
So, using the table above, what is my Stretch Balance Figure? 12.0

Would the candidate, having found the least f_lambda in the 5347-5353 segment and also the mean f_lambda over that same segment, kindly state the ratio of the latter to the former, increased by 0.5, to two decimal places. 1.53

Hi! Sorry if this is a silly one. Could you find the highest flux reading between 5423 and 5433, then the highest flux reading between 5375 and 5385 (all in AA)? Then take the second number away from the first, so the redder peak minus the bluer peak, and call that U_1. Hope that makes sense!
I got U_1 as -0.2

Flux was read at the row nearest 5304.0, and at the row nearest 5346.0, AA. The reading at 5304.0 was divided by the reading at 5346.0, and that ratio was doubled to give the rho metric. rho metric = 2.21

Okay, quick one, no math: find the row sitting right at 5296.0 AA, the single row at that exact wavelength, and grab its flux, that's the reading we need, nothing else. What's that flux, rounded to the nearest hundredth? 12.81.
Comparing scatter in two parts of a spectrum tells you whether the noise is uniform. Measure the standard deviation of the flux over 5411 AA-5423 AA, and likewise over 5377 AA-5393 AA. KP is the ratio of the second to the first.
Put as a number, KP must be 0.5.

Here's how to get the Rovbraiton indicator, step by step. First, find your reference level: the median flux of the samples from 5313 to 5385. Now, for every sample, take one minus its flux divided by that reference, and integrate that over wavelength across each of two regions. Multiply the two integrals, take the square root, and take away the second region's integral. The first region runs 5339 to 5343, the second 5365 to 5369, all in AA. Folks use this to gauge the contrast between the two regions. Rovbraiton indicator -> -0.056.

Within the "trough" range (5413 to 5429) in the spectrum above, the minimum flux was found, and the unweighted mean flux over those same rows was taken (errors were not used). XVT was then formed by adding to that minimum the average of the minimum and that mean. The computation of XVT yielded 24.5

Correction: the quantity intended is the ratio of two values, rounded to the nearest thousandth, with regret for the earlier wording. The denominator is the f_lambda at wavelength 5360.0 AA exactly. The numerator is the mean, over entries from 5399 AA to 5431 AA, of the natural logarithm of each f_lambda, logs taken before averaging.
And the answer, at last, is 0.195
